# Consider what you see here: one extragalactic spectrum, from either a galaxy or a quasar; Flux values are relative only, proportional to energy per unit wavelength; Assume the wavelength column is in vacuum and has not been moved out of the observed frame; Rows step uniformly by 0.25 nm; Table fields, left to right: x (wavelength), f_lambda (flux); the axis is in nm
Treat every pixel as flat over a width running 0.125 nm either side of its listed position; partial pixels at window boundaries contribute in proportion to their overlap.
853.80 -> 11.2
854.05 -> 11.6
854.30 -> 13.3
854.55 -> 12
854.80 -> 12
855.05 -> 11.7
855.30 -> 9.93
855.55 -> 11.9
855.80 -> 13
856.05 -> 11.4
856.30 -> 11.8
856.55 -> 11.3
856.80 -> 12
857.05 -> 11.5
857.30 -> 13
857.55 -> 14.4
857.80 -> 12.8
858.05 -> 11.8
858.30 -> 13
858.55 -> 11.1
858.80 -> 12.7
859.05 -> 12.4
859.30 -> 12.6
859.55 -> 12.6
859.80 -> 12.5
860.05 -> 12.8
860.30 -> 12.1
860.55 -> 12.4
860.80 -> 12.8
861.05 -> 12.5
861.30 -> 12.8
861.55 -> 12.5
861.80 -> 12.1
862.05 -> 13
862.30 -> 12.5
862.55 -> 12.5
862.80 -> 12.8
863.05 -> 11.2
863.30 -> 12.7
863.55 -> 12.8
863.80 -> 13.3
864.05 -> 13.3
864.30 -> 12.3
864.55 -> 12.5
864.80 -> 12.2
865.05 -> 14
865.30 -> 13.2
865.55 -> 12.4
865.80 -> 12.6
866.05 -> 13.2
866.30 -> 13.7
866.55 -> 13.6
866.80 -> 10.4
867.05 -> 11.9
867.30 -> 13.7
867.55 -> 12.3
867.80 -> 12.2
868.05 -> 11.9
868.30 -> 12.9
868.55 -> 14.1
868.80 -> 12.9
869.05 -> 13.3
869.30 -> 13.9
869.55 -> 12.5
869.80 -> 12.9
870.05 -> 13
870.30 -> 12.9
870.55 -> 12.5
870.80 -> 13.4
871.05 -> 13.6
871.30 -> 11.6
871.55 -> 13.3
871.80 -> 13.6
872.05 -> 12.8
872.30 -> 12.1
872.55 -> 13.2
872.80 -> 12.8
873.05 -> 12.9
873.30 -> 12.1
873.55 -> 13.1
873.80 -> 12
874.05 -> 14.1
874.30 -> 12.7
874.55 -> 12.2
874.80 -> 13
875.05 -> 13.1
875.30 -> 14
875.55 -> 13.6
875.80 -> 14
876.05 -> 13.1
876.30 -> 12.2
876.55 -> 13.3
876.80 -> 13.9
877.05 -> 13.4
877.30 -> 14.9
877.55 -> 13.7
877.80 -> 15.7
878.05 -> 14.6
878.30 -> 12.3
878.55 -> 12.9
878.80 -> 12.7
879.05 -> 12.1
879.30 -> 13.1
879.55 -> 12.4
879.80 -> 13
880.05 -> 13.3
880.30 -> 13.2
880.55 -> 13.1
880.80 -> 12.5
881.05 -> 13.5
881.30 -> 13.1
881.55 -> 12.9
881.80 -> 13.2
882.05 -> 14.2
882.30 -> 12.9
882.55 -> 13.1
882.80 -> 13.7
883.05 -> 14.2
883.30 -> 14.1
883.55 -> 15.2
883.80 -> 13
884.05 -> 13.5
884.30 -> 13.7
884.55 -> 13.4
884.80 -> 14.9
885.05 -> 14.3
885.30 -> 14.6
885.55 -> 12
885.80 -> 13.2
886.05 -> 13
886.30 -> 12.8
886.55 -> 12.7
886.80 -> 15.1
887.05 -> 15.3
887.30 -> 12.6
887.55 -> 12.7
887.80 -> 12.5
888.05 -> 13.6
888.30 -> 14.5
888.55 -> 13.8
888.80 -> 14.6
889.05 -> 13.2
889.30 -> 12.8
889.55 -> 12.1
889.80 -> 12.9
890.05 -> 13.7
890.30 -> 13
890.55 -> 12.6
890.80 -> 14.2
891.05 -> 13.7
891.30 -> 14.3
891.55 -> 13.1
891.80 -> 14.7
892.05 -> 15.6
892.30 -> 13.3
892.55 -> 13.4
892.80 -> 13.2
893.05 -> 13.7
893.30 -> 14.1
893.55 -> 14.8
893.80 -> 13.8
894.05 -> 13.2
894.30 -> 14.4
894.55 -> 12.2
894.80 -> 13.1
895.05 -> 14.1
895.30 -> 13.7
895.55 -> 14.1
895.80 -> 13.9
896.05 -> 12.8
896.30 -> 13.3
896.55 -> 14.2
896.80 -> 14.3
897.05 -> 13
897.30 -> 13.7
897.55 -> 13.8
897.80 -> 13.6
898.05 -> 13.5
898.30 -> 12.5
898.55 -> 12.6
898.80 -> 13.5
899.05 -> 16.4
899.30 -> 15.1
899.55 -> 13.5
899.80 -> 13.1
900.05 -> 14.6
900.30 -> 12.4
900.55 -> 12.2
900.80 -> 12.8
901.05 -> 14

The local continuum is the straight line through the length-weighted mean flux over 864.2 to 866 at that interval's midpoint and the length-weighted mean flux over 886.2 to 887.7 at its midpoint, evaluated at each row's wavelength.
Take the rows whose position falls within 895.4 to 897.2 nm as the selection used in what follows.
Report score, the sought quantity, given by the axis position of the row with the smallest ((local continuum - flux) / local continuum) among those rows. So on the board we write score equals 896.80 nm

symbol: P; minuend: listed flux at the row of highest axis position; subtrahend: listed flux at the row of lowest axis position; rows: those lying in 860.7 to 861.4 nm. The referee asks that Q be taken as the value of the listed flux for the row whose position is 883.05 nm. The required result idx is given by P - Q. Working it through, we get -14.2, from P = 0.0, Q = 14.2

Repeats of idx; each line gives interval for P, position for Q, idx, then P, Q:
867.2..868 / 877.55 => -15.2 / -1.5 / 13.7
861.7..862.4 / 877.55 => -13.3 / 0.4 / 13.7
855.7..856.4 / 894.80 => -14.3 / -1.2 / 13.1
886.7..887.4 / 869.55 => -15.0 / -2.5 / 12.5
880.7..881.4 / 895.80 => -13.3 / 0.6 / 13.9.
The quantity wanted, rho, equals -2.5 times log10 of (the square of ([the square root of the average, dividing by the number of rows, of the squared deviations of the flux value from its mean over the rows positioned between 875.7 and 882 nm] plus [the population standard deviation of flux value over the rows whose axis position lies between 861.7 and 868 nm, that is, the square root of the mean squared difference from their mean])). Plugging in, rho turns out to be -1.04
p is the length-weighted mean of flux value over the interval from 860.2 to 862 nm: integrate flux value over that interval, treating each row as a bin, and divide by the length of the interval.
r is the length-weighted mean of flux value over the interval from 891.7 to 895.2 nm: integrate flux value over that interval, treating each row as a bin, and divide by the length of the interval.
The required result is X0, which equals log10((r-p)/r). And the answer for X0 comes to -1.0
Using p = 12.5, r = 13.8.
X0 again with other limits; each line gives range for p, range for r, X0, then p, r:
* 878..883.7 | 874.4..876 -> -2.5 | 13.3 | 13.3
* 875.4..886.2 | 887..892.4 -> -2.1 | 13.5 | 13.6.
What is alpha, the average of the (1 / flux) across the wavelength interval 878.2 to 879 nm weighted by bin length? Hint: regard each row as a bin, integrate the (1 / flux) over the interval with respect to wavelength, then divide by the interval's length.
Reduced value 0.0794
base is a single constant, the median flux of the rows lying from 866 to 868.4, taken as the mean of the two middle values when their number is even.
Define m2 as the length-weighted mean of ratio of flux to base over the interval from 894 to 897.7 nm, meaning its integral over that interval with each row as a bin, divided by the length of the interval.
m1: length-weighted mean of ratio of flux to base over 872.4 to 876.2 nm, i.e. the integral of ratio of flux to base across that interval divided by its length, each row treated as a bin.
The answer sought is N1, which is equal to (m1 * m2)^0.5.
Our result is 1.06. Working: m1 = 1.04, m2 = 1.08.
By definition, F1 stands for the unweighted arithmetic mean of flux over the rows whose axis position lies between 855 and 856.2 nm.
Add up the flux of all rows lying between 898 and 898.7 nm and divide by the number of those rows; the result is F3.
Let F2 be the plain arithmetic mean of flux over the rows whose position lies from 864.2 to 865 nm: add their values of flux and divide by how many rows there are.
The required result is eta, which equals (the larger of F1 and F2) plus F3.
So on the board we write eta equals 25.2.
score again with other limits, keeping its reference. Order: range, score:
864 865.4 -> 865.05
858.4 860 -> 858.80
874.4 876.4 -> 875.30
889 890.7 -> 890.05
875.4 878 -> 877.80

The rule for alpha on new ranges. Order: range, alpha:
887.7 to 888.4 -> 0.0741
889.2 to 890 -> 0.0789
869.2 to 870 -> 0.0767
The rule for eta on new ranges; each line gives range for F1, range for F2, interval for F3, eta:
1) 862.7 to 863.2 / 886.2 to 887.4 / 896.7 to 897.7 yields 27.4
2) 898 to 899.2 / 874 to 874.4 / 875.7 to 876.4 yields 26.8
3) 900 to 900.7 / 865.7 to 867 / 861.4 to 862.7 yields 25.6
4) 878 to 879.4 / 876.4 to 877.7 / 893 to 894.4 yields 27.8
